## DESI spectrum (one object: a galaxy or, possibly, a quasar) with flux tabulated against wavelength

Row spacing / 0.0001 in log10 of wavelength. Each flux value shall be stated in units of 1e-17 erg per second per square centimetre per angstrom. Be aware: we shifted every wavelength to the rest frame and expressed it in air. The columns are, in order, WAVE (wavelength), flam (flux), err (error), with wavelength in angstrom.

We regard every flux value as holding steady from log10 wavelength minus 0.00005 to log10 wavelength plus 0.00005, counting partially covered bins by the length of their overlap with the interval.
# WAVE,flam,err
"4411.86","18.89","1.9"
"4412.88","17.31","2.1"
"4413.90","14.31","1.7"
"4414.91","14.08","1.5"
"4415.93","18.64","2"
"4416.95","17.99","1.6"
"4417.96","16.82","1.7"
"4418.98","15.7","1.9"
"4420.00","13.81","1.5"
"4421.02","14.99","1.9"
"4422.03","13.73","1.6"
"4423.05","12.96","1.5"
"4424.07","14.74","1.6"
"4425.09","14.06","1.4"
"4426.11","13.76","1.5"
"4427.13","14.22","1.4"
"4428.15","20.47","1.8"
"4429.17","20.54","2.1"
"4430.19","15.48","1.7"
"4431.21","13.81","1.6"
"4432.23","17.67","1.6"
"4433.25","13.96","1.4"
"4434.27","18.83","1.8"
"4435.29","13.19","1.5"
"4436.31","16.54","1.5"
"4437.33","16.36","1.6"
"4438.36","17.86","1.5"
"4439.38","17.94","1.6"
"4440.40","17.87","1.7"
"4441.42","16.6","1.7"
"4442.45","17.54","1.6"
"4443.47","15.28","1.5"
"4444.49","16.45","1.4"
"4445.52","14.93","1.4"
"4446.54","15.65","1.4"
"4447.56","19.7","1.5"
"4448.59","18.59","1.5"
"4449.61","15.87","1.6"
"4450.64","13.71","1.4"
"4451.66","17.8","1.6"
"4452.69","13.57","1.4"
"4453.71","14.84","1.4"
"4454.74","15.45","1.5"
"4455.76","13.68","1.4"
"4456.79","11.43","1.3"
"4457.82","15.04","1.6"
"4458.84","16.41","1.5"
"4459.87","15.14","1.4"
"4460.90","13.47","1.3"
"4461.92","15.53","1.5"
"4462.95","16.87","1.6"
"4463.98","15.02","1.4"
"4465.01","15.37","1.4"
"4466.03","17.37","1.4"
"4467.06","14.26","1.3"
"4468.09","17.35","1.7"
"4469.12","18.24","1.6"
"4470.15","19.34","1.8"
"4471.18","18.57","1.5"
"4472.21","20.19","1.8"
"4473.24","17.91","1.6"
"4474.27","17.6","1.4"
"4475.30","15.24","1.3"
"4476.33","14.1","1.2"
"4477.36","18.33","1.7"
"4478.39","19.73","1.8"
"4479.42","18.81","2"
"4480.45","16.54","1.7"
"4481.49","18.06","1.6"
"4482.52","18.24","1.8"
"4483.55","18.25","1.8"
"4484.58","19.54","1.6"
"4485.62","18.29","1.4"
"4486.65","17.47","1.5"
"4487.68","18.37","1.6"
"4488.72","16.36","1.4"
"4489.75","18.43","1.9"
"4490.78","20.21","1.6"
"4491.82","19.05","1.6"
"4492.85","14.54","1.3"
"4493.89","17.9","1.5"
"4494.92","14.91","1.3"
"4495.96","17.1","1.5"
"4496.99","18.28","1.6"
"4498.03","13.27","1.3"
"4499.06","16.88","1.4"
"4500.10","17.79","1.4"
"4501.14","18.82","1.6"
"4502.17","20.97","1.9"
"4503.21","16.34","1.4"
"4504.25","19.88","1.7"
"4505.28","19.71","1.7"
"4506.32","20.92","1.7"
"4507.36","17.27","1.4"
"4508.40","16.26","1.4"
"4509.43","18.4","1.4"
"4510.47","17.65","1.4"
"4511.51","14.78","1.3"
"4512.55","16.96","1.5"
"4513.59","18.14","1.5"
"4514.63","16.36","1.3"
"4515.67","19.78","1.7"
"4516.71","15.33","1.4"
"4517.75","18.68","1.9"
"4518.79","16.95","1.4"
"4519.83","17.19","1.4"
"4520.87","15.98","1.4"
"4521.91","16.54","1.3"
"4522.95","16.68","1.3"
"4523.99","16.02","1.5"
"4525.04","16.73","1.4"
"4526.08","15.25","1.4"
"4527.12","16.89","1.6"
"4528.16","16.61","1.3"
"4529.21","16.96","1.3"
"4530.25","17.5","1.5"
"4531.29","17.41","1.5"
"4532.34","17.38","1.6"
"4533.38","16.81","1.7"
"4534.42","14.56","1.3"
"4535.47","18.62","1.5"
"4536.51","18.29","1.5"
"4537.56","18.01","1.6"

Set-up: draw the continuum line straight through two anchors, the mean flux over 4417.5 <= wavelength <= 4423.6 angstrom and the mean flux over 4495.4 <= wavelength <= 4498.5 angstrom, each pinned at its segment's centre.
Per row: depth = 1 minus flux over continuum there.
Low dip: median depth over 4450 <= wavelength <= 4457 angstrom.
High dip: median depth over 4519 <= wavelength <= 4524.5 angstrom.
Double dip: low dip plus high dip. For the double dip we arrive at 0.11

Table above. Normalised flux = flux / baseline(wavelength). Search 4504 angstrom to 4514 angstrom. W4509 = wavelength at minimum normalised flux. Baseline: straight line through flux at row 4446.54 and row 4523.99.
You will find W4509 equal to 4511.51 angstrom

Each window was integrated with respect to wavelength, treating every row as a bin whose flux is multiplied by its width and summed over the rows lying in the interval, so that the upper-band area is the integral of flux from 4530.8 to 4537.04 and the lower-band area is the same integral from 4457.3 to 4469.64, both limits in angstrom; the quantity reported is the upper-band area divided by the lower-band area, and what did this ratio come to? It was 0.55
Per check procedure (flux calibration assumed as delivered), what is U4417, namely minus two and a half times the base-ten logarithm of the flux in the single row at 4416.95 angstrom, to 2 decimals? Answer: -3.14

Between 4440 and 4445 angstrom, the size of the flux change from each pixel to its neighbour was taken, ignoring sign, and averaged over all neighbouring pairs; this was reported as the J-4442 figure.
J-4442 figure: 1.4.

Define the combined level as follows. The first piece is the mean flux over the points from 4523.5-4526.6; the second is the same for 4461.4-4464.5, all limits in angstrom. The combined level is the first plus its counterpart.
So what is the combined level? 31.8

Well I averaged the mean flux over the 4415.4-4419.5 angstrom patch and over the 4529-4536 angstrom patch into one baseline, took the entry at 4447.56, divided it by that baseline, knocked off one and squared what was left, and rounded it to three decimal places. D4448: 0.022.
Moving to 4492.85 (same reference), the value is 0.023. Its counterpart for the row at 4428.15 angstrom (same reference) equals 0.037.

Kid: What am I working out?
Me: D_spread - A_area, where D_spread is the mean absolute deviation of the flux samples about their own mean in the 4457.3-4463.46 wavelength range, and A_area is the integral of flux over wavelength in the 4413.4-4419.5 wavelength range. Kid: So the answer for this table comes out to -98.3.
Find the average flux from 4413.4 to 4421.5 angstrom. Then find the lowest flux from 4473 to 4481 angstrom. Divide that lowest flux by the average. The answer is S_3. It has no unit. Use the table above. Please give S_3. 0.89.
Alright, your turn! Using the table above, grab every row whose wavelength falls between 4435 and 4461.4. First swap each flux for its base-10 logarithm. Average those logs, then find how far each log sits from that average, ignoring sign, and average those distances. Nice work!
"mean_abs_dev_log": 0.043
